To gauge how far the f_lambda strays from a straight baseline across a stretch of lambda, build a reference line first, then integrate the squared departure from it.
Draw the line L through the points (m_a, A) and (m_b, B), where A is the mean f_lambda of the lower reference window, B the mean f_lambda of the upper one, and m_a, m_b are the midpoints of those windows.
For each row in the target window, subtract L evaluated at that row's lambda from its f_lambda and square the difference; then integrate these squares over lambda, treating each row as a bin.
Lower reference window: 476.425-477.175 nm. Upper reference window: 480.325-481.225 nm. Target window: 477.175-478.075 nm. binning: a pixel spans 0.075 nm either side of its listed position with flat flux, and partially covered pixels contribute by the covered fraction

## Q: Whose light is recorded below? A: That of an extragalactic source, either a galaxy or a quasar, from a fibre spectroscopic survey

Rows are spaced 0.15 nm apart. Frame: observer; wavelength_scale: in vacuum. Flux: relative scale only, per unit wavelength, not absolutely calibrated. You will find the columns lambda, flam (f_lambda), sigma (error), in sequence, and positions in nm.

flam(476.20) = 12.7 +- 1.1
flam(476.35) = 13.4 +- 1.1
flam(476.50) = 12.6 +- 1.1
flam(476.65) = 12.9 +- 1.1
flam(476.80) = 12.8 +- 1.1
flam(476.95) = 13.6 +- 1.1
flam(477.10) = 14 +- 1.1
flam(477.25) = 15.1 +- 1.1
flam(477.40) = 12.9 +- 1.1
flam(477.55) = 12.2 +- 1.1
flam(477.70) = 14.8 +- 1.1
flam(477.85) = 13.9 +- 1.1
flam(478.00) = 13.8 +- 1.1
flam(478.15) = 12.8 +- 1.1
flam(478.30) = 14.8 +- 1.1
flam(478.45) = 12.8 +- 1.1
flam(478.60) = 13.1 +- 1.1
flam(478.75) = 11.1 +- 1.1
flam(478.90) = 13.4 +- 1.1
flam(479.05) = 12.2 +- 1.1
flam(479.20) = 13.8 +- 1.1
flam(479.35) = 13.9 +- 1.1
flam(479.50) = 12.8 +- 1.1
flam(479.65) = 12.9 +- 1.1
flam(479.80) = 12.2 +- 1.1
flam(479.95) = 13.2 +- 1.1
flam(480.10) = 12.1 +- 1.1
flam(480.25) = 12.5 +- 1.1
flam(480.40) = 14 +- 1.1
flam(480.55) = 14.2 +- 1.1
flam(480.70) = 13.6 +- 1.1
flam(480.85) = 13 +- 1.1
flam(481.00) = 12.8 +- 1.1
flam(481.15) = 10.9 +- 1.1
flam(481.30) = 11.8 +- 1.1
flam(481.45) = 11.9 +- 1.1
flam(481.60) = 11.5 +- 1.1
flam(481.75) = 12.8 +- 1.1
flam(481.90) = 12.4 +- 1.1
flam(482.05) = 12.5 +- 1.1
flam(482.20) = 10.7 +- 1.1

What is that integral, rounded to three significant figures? 1.26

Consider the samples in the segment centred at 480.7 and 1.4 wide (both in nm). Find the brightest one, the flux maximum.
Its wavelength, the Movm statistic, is 480.55 nm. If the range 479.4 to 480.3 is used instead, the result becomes 479.95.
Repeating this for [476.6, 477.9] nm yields 477.25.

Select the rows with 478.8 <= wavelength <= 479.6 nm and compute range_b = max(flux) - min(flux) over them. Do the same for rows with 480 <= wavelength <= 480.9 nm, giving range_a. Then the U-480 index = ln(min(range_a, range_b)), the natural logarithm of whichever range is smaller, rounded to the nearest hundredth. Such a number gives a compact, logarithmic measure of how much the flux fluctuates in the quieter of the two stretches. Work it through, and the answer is 0.53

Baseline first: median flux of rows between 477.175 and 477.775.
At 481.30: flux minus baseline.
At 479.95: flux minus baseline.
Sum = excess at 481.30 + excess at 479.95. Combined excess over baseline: -2.7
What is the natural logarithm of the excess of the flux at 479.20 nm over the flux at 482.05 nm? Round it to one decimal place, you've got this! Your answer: 0.3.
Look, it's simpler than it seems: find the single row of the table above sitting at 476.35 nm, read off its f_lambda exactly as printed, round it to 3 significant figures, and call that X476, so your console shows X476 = 13.4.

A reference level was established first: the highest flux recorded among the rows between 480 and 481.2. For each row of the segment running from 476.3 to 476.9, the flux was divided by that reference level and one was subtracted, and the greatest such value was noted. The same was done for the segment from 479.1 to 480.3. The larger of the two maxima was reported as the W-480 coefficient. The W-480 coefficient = -0.021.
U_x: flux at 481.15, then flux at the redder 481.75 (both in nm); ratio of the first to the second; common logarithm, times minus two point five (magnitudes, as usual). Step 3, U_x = 0.17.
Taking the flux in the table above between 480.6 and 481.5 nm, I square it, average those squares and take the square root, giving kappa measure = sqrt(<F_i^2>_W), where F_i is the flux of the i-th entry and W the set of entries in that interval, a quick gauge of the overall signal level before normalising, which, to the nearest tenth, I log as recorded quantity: 12.4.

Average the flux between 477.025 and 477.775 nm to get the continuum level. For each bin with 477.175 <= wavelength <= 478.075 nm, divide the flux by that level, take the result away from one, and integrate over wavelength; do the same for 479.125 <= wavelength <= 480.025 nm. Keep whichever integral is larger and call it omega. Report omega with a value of 0.043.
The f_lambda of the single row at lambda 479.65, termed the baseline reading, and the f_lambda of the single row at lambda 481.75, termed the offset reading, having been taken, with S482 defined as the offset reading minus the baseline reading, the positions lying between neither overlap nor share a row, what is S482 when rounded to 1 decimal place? -0.1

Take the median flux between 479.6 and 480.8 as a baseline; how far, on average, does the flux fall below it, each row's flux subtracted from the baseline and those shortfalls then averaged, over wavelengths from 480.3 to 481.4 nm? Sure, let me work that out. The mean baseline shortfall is 0.2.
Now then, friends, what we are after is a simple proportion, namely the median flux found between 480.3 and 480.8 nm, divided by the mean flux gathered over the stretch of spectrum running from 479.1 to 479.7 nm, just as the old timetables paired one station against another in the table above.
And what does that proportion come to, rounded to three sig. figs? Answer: 1.05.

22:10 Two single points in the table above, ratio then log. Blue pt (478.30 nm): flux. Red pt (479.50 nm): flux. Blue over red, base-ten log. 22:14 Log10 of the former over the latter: 0.063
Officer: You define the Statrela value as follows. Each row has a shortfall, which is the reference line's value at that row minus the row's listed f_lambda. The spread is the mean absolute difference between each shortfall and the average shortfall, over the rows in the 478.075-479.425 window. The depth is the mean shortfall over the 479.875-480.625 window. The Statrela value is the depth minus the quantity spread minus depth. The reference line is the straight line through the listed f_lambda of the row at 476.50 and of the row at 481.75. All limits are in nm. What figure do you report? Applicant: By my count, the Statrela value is -2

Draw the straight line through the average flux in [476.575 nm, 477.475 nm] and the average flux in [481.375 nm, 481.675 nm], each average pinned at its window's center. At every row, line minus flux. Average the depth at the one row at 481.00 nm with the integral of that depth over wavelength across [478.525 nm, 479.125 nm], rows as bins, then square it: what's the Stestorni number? 0.11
